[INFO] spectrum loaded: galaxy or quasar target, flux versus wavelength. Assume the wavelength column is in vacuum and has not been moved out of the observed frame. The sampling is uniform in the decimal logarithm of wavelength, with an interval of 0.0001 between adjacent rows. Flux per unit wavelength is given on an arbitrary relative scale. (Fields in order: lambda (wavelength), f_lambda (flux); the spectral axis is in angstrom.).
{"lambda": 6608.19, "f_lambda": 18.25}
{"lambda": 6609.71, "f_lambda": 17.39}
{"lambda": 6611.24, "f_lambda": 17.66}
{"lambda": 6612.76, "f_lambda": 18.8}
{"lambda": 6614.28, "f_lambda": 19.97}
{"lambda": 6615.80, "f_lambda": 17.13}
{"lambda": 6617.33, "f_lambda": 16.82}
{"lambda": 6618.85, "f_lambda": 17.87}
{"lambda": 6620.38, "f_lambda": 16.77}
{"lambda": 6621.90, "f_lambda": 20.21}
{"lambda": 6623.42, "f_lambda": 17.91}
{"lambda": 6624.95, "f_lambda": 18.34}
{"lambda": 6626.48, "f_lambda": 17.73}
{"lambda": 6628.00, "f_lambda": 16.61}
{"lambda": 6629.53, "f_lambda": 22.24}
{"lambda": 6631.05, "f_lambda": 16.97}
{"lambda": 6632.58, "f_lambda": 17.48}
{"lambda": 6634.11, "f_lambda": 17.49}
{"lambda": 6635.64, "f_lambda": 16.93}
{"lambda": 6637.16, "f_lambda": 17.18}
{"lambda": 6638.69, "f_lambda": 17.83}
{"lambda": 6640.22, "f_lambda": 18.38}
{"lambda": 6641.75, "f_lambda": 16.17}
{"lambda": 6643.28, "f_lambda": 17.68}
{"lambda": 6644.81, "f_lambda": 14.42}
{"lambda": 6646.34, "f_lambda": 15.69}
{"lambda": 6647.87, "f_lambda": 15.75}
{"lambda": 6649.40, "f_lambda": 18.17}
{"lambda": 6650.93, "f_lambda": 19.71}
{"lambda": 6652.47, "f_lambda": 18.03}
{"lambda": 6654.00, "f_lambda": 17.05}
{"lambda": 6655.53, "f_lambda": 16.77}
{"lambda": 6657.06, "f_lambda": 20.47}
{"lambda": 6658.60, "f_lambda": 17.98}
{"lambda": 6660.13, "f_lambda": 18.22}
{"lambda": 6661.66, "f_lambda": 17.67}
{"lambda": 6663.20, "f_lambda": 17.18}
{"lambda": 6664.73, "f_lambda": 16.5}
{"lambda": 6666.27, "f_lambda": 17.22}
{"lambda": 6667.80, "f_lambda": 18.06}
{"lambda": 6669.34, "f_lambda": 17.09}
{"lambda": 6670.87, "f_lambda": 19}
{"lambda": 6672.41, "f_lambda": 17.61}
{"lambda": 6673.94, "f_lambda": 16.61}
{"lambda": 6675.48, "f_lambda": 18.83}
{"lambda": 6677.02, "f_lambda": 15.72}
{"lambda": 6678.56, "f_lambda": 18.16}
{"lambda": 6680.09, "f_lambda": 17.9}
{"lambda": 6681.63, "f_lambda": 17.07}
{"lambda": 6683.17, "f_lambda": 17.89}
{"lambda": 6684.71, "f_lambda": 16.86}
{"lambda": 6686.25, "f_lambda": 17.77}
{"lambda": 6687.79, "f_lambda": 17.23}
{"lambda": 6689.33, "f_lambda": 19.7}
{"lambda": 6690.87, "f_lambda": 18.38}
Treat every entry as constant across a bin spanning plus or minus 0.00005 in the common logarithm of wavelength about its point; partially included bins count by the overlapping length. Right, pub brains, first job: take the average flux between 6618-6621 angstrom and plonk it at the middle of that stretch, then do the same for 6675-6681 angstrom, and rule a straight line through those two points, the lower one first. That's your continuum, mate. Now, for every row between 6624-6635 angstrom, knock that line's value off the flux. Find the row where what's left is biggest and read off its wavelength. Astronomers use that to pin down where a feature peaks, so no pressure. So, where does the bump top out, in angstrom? 6629.53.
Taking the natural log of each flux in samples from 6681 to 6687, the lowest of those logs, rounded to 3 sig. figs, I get 2.82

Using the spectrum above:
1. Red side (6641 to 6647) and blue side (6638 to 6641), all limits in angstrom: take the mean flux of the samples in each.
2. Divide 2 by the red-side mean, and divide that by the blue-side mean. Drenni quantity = 0.0069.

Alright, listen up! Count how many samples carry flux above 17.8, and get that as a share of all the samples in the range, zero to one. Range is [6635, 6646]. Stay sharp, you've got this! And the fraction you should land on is 0.3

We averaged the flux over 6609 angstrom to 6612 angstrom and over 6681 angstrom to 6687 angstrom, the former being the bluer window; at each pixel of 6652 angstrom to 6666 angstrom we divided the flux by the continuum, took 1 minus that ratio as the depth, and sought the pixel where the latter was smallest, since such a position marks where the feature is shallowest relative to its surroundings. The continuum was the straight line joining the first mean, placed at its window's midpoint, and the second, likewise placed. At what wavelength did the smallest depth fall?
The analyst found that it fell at 6657.06 angstrom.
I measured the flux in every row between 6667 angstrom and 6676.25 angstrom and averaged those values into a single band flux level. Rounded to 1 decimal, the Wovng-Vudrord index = 17.9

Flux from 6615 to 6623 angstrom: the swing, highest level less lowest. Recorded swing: 3.4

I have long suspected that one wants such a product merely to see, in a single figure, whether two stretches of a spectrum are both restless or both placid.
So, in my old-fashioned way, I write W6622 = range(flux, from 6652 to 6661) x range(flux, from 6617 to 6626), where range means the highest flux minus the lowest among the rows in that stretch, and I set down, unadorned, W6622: 12.7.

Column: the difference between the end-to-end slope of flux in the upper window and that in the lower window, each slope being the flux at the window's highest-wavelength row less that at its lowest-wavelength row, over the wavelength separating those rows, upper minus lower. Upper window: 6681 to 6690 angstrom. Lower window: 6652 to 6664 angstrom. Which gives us 0.42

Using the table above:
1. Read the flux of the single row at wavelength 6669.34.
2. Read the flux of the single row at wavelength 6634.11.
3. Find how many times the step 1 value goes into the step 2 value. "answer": 1.02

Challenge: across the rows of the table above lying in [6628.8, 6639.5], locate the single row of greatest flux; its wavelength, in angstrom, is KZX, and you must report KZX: 6629.53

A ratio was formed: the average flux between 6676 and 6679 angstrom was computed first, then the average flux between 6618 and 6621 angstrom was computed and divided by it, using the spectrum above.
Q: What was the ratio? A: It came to 1.02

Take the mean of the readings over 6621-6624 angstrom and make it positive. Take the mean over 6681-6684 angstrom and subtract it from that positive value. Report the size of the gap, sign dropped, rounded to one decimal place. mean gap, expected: 1.6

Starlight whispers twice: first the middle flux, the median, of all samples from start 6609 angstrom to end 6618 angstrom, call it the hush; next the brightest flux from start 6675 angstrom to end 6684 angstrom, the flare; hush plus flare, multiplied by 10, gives 364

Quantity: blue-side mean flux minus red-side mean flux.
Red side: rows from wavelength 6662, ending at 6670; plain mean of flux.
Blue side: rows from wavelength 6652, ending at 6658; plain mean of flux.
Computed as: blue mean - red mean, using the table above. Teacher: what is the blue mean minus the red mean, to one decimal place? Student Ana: 0.9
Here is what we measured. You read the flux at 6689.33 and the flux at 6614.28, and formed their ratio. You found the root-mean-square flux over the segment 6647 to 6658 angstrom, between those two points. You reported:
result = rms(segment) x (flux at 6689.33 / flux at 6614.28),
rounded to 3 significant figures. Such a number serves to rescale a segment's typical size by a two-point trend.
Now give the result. 17.8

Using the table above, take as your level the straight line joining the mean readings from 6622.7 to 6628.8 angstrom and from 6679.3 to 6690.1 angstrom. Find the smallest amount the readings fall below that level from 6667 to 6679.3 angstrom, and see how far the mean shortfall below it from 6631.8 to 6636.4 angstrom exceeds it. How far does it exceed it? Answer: 1.6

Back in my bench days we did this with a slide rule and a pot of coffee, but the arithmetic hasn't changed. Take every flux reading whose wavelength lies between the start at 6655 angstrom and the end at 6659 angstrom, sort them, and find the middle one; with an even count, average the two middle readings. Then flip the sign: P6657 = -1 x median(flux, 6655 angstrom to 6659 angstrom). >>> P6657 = -18.0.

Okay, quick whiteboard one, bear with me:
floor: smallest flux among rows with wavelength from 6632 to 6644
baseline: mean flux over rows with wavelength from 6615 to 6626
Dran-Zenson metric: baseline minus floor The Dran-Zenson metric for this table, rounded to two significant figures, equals 1.7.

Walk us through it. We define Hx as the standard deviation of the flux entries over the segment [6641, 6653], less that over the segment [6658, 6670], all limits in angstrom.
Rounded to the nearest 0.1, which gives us 1.1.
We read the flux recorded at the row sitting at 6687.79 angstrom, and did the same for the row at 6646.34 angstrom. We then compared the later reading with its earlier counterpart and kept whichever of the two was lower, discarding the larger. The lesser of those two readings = 15.7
